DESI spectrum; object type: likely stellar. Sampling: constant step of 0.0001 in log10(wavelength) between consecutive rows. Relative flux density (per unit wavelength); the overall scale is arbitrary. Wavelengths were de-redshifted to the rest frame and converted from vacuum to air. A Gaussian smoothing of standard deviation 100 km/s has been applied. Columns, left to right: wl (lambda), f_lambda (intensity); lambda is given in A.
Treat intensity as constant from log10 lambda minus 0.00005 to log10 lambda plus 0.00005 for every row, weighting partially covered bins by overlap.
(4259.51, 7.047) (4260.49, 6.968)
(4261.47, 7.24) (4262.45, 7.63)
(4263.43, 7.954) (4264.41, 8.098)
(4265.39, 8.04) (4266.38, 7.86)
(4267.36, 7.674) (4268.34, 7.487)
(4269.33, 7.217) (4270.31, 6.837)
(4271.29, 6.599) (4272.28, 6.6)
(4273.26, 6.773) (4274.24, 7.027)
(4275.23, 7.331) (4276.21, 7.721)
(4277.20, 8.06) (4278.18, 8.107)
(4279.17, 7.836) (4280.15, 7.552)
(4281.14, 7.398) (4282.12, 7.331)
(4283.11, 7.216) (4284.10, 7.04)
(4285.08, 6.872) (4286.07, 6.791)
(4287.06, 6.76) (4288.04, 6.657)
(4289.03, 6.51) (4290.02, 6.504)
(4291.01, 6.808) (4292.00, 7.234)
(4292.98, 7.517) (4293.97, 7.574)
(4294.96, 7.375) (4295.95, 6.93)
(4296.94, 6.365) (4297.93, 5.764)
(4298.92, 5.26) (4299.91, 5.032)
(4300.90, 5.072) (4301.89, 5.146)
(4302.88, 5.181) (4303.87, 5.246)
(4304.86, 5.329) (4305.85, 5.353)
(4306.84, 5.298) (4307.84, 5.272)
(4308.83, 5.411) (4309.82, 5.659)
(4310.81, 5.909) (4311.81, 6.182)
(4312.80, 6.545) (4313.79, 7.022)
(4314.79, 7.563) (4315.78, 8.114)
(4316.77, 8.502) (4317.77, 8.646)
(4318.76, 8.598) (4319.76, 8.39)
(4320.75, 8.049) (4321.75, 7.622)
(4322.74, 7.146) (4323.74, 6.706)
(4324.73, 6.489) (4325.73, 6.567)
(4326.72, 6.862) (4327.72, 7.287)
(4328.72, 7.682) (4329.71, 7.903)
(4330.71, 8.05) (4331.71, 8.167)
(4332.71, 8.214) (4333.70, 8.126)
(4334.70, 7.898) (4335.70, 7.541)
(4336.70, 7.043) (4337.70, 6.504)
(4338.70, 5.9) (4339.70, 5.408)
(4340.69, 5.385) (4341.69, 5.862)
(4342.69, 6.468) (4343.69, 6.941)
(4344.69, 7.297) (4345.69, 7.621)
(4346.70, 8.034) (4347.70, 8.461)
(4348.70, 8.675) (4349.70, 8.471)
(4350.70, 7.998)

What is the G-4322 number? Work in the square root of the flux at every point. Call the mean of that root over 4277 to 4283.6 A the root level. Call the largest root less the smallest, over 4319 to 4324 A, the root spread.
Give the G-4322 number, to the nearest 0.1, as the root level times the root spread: 0.8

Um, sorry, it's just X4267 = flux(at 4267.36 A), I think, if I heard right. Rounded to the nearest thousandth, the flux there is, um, 7.674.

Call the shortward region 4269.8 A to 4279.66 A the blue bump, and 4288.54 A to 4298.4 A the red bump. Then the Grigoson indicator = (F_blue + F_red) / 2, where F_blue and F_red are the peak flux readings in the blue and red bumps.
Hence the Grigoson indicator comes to 7.84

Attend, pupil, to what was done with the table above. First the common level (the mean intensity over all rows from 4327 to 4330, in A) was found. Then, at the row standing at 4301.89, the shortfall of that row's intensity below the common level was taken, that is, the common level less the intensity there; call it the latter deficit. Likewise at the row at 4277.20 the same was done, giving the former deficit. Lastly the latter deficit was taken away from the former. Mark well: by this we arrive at -2.9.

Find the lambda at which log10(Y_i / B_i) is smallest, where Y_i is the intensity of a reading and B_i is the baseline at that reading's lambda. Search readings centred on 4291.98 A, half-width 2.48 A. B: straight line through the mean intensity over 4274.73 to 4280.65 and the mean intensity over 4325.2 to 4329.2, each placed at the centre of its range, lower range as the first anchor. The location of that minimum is 4290.02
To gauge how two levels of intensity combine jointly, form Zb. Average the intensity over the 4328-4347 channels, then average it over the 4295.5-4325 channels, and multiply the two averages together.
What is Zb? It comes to 46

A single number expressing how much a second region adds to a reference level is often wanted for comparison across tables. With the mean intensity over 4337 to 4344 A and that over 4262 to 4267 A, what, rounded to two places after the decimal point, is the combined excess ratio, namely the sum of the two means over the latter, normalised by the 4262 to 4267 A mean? 1.77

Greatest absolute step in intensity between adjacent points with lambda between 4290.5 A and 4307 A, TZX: 0.60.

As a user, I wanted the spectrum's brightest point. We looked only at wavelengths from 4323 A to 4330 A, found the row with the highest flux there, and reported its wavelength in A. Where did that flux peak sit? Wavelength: 4329.71 A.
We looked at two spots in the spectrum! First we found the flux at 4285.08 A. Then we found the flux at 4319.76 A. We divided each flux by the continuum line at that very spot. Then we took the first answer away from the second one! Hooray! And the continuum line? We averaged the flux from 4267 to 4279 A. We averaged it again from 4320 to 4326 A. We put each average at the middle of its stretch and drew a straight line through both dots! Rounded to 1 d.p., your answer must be 0.2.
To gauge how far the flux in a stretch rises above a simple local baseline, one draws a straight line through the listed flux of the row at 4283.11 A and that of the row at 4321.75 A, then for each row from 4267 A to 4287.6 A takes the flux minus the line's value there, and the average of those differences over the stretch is 0.1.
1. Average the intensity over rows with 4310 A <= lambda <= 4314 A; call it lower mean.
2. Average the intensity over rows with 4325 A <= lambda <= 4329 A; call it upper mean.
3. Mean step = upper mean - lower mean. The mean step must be 0.7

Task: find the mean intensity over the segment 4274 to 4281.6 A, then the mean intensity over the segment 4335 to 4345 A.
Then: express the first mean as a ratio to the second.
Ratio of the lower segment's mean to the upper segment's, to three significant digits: 1.19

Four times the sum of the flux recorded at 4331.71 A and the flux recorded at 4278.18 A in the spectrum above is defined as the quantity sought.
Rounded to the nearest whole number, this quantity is 65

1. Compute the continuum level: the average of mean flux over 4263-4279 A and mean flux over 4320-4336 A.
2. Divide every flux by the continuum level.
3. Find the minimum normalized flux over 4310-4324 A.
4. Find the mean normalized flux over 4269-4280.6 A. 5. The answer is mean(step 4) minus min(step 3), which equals 0.19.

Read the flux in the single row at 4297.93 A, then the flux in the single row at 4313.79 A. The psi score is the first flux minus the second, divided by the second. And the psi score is -0.18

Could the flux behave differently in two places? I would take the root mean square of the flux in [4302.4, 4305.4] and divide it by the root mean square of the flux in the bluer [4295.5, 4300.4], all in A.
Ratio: 0.89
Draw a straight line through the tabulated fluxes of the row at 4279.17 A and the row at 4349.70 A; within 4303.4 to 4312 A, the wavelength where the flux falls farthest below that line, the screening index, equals 4307.84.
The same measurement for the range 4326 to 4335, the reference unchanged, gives 4326.72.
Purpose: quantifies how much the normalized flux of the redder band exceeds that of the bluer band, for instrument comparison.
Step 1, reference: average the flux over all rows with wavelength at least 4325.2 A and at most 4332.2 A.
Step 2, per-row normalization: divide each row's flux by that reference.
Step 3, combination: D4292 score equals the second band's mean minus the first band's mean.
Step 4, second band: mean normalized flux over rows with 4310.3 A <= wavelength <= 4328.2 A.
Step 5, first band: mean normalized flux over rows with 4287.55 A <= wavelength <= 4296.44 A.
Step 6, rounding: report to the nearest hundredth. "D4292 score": 0.04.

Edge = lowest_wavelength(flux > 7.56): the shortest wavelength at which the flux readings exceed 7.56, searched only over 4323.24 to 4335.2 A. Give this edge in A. 4328.72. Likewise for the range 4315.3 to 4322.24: 4315.78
